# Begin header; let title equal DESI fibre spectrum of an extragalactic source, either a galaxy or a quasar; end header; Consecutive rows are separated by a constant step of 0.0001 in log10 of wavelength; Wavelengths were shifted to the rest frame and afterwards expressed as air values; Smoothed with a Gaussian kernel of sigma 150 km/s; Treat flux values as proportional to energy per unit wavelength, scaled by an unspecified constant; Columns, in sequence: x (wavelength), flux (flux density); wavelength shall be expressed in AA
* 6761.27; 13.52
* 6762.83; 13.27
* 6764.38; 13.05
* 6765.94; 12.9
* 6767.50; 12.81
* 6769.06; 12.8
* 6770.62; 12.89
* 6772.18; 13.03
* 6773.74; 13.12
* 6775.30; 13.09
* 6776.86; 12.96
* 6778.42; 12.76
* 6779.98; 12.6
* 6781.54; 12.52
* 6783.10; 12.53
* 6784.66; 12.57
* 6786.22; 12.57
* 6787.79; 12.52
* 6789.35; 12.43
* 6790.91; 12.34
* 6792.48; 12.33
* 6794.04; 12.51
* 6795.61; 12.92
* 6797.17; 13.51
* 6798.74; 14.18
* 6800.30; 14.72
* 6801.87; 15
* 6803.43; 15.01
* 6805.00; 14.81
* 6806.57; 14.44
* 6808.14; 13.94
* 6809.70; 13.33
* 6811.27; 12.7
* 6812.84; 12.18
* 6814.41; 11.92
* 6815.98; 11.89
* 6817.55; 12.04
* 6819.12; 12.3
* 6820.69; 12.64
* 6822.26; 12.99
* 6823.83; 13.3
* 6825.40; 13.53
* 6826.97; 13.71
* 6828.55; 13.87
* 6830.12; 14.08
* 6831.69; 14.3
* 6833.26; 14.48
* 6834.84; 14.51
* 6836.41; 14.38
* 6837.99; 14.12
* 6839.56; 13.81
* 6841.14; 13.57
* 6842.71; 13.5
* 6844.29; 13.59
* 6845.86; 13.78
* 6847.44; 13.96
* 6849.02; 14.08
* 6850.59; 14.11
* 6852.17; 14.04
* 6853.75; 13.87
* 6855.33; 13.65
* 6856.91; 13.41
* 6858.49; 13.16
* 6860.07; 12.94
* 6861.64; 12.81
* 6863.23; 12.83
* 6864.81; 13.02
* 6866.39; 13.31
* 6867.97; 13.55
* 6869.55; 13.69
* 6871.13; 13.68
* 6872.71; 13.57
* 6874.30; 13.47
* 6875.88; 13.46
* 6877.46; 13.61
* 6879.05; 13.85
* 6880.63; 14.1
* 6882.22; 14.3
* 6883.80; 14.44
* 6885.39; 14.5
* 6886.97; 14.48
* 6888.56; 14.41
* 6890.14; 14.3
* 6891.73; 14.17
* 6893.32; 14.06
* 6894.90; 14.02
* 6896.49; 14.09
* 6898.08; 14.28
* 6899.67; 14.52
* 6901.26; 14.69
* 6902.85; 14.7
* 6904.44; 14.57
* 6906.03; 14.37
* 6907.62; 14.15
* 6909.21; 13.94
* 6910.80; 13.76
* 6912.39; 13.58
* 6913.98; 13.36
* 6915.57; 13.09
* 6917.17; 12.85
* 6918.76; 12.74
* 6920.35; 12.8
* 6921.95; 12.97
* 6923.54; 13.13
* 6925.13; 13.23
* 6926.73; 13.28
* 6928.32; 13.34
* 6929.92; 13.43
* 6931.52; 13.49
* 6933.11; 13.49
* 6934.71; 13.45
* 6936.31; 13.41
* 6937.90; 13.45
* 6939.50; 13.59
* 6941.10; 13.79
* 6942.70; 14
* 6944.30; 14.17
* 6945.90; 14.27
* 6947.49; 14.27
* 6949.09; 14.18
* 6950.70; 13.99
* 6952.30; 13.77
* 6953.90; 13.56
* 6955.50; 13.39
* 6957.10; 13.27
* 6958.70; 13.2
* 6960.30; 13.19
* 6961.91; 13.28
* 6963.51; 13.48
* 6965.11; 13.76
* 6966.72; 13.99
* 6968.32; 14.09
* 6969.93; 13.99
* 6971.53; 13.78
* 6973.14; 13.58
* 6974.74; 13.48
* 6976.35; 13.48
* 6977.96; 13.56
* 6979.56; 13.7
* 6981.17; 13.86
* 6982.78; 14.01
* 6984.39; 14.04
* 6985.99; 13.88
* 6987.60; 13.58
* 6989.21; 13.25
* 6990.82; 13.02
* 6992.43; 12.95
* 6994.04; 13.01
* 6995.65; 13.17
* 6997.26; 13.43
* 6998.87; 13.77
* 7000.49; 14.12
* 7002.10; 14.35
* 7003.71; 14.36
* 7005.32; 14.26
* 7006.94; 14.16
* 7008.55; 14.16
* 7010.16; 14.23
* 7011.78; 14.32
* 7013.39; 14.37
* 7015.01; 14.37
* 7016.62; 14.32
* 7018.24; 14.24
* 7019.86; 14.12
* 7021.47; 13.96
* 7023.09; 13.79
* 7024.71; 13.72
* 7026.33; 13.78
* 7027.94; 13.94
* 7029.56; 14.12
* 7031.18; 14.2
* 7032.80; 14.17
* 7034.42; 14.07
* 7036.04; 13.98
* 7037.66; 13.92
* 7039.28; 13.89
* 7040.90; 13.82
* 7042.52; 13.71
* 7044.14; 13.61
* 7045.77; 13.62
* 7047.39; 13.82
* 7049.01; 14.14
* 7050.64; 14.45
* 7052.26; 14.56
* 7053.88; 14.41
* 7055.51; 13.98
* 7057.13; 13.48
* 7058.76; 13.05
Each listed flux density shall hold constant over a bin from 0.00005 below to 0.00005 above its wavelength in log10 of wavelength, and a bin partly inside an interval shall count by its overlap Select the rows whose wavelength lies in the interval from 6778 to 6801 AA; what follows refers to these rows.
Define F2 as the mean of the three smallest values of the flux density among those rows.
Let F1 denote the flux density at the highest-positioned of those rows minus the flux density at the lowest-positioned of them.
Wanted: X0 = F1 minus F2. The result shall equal -10.4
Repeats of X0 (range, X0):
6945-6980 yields -13.8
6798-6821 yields -13.5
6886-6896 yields -14.5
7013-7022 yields -14.5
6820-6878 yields -11.8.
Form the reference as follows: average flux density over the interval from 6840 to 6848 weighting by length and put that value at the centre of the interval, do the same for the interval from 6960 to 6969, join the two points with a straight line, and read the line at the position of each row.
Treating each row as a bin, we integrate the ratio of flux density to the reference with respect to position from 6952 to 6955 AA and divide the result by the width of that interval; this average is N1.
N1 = 1.00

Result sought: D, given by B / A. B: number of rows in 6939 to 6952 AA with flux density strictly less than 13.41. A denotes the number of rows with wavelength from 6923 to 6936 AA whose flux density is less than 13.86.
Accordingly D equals 0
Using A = 8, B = 0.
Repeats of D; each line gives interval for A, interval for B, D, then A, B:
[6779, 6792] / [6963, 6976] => 0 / 8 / 0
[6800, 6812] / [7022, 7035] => 0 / 2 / 0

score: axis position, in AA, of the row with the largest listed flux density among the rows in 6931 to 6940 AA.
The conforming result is 6939.50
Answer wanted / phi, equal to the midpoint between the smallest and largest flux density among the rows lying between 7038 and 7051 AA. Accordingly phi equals 14.0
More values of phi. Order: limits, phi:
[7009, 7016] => 14.3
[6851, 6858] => 13.7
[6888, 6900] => 14.3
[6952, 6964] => 13.5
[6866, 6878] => 13.5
